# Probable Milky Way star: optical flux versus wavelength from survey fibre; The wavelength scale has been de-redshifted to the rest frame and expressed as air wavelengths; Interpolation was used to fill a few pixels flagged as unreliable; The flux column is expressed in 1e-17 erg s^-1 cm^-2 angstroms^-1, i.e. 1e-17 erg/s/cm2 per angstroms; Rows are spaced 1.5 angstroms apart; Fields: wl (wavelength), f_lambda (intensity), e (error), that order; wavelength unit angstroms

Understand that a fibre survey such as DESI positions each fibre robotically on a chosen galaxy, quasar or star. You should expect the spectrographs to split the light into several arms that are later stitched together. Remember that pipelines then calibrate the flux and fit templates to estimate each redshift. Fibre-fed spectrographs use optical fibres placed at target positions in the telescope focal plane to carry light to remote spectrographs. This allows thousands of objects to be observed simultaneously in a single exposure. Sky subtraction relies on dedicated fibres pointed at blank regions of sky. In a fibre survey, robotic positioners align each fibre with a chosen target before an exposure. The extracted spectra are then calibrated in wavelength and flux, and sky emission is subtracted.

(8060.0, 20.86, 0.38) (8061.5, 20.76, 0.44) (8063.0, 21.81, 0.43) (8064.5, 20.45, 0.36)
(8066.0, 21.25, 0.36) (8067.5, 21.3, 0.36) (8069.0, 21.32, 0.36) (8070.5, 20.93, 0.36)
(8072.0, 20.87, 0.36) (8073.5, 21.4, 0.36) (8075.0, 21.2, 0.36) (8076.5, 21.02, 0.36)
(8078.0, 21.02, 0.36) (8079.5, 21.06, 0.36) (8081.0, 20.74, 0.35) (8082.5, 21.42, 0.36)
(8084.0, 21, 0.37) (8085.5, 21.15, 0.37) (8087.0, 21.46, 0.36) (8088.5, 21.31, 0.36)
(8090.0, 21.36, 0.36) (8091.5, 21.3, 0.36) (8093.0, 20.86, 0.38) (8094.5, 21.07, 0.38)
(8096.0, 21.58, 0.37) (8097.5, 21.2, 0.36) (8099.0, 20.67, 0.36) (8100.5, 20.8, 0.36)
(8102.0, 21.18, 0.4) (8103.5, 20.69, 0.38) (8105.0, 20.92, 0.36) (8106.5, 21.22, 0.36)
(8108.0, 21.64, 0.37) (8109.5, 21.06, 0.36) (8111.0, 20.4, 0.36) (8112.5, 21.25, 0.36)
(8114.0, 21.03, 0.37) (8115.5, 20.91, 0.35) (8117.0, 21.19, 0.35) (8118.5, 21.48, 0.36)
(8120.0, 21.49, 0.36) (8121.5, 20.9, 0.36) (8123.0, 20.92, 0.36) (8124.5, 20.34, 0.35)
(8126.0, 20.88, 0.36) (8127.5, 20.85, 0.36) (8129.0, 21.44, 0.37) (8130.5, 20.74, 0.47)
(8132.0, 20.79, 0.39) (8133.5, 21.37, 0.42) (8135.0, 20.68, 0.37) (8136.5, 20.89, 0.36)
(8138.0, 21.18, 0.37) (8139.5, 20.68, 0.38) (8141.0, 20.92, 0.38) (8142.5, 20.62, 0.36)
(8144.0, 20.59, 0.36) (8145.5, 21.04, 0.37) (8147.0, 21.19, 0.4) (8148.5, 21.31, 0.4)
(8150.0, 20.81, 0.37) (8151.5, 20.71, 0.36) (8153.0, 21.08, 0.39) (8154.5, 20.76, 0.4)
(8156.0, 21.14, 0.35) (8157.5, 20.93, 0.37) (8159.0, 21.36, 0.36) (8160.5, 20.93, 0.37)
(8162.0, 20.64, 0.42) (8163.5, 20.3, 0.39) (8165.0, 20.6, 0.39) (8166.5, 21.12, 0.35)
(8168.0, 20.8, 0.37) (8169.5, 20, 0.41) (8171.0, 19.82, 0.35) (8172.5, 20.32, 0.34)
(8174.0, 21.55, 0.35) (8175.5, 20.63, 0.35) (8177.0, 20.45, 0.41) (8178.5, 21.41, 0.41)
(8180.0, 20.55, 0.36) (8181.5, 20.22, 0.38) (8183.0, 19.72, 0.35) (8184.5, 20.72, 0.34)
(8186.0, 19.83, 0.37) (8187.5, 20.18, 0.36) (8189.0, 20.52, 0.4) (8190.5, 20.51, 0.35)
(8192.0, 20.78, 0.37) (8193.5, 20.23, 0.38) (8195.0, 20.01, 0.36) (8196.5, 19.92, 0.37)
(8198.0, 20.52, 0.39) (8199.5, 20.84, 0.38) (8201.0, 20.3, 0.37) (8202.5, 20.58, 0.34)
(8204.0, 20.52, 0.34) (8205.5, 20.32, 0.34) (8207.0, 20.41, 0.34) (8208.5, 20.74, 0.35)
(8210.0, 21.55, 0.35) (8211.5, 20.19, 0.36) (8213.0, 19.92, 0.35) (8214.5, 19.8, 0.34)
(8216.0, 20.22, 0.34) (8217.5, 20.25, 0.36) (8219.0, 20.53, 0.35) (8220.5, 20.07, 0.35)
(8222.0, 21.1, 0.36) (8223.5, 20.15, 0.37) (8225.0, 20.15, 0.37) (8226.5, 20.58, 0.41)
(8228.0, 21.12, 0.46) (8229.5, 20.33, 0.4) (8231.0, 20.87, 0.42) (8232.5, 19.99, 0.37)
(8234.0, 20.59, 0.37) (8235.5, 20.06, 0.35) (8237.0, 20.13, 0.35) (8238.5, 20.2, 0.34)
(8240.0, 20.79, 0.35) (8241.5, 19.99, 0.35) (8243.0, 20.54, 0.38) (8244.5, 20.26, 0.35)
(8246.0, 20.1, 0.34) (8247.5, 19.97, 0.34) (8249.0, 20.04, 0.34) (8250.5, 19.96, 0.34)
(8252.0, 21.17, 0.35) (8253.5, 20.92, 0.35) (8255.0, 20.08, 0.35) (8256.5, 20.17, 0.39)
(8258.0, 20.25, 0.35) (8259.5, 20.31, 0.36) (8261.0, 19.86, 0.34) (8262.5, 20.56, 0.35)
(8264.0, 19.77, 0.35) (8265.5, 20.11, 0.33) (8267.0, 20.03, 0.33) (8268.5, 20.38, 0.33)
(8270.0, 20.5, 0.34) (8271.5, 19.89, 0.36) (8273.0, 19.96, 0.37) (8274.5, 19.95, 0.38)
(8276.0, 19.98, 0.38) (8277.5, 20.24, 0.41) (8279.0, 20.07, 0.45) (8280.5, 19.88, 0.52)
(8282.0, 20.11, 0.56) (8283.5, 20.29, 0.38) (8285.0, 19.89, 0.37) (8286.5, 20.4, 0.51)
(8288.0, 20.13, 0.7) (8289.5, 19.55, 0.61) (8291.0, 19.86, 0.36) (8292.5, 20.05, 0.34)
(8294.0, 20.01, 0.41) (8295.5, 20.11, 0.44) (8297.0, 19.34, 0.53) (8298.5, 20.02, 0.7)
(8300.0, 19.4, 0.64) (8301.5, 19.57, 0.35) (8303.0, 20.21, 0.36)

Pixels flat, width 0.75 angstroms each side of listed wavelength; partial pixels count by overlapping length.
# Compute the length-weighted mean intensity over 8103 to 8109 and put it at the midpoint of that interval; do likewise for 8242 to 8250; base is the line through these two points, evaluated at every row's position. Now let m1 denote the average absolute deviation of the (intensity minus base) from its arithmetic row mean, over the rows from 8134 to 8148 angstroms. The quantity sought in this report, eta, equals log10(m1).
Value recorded -0.69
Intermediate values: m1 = 0.20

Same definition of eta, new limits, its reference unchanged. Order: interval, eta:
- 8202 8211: -0.50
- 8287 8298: -0.62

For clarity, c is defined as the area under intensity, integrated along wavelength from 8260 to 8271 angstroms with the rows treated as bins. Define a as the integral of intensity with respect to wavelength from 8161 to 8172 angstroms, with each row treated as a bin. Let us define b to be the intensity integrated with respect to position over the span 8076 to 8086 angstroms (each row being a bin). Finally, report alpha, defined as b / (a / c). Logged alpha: 207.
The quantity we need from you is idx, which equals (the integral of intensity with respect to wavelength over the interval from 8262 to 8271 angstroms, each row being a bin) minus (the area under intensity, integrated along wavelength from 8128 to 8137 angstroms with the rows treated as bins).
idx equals -7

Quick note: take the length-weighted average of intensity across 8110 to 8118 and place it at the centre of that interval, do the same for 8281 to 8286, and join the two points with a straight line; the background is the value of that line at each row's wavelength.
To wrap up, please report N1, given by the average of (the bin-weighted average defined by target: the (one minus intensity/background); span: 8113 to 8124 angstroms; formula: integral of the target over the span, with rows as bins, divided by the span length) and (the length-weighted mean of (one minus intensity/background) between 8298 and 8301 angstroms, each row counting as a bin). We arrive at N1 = 0.005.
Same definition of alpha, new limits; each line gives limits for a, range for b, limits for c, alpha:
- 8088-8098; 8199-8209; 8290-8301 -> 211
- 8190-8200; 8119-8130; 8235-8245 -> 230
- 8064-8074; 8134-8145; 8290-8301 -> 237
